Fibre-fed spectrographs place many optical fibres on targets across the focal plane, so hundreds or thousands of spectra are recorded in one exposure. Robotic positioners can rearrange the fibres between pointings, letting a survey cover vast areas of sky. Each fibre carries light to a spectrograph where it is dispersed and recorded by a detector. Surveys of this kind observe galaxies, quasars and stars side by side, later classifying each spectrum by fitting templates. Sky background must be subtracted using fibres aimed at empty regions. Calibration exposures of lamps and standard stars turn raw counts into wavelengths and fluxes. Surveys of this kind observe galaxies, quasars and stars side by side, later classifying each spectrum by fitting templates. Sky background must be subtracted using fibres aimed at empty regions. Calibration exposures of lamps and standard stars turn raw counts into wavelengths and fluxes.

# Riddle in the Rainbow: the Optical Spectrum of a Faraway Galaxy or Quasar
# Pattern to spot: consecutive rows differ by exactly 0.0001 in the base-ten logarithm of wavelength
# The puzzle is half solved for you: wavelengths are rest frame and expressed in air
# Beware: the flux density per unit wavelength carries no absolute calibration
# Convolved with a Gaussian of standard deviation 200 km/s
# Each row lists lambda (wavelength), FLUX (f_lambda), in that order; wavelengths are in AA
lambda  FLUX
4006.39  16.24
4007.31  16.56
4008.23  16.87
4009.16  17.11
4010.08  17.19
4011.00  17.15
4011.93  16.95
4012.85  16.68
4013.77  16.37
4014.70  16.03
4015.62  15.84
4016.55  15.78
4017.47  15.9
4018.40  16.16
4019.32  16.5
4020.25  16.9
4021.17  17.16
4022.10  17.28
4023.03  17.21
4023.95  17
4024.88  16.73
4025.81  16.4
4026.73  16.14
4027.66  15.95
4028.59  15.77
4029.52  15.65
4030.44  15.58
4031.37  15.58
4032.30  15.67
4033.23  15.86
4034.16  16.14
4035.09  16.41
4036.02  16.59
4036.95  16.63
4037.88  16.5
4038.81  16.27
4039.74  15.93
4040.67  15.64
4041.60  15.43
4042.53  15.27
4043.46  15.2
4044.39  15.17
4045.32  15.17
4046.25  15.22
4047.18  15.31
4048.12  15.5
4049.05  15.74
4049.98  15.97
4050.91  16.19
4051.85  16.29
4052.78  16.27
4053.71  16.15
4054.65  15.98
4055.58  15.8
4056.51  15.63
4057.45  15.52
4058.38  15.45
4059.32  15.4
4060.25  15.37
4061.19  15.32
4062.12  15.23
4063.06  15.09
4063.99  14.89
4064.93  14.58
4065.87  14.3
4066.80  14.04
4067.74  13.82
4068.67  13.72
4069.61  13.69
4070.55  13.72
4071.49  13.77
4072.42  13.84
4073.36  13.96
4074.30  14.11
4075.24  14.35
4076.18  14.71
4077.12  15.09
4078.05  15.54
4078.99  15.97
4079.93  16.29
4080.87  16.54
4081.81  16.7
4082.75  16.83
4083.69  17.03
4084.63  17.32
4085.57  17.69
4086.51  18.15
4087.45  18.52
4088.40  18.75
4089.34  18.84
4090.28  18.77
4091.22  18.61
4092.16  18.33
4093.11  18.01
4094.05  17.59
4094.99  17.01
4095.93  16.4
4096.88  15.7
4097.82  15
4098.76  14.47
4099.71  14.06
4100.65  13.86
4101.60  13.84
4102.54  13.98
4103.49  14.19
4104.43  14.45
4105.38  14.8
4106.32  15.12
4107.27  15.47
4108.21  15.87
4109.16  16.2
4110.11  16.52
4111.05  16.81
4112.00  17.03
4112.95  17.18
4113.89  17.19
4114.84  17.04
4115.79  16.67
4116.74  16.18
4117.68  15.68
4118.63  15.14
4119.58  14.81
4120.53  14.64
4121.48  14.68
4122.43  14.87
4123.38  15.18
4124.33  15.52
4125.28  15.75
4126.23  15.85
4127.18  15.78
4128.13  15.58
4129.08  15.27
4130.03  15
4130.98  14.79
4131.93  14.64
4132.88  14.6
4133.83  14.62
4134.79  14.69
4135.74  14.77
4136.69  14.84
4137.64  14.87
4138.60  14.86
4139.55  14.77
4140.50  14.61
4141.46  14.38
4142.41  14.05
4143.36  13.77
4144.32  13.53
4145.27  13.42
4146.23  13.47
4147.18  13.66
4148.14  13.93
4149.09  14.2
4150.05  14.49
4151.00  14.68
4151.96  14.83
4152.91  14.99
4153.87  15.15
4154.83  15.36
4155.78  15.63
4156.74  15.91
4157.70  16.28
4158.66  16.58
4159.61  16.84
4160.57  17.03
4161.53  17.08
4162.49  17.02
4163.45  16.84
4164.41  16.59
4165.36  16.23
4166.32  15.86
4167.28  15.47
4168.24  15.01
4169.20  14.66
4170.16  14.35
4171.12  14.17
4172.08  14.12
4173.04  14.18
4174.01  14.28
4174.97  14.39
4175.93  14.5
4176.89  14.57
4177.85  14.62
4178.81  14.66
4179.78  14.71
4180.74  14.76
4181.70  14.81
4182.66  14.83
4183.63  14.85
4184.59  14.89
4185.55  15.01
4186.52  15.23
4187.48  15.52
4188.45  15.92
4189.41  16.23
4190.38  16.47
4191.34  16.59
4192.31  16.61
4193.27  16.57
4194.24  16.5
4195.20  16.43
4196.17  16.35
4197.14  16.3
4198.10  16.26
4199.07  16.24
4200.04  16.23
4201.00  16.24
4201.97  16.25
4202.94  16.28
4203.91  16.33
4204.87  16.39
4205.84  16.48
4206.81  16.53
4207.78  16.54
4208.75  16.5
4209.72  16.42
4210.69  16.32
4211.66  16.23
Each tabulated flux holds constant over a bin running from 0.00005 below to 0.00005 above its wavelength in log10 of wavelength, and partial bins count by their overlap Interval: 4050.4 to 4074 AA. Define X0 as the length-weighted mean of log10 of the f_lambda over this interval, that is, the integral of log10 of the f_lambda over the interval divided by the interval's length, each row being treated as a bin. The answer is 1.17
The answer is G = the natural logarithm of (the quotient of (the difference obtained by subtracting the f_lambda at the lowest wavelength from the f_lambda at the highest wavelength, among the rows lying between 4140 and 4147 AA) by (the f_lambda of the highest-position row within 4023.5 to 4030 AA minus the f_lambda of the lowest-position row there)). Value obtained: -0.2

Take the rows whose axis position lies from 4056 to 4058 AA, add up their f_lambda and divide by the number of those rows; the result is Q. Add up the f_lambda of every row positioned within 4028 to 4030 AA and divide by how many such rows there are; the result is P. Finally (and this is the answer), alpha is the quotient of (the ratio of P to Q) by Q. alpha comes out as 0.065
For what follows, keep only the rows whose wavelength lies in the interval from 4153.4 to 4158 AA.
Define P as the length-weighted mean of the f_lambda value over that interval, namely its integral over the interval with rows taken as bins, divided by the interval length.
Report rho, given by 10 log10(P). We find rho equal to 11.9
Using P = 15.6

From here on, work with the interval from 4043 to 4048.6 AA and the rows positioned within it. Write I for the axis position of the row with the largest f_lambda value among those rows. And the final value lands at 4048.12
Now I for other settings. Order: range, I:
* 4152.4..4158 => 4157.70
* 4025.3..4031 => 4025.81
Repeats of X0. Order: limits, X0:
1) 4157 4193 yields 1.19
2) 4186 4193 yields 1.21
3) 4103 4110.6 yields 1.19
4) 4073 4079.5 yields 1.17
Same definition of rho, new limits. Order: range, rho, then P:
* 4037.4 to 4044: 12.0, 15.8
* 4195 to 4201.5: 12.1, 16.3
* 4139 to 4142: 11.6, 14.6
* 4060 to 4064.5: 11.8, 15.2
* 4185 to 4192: 12.0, 15.9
